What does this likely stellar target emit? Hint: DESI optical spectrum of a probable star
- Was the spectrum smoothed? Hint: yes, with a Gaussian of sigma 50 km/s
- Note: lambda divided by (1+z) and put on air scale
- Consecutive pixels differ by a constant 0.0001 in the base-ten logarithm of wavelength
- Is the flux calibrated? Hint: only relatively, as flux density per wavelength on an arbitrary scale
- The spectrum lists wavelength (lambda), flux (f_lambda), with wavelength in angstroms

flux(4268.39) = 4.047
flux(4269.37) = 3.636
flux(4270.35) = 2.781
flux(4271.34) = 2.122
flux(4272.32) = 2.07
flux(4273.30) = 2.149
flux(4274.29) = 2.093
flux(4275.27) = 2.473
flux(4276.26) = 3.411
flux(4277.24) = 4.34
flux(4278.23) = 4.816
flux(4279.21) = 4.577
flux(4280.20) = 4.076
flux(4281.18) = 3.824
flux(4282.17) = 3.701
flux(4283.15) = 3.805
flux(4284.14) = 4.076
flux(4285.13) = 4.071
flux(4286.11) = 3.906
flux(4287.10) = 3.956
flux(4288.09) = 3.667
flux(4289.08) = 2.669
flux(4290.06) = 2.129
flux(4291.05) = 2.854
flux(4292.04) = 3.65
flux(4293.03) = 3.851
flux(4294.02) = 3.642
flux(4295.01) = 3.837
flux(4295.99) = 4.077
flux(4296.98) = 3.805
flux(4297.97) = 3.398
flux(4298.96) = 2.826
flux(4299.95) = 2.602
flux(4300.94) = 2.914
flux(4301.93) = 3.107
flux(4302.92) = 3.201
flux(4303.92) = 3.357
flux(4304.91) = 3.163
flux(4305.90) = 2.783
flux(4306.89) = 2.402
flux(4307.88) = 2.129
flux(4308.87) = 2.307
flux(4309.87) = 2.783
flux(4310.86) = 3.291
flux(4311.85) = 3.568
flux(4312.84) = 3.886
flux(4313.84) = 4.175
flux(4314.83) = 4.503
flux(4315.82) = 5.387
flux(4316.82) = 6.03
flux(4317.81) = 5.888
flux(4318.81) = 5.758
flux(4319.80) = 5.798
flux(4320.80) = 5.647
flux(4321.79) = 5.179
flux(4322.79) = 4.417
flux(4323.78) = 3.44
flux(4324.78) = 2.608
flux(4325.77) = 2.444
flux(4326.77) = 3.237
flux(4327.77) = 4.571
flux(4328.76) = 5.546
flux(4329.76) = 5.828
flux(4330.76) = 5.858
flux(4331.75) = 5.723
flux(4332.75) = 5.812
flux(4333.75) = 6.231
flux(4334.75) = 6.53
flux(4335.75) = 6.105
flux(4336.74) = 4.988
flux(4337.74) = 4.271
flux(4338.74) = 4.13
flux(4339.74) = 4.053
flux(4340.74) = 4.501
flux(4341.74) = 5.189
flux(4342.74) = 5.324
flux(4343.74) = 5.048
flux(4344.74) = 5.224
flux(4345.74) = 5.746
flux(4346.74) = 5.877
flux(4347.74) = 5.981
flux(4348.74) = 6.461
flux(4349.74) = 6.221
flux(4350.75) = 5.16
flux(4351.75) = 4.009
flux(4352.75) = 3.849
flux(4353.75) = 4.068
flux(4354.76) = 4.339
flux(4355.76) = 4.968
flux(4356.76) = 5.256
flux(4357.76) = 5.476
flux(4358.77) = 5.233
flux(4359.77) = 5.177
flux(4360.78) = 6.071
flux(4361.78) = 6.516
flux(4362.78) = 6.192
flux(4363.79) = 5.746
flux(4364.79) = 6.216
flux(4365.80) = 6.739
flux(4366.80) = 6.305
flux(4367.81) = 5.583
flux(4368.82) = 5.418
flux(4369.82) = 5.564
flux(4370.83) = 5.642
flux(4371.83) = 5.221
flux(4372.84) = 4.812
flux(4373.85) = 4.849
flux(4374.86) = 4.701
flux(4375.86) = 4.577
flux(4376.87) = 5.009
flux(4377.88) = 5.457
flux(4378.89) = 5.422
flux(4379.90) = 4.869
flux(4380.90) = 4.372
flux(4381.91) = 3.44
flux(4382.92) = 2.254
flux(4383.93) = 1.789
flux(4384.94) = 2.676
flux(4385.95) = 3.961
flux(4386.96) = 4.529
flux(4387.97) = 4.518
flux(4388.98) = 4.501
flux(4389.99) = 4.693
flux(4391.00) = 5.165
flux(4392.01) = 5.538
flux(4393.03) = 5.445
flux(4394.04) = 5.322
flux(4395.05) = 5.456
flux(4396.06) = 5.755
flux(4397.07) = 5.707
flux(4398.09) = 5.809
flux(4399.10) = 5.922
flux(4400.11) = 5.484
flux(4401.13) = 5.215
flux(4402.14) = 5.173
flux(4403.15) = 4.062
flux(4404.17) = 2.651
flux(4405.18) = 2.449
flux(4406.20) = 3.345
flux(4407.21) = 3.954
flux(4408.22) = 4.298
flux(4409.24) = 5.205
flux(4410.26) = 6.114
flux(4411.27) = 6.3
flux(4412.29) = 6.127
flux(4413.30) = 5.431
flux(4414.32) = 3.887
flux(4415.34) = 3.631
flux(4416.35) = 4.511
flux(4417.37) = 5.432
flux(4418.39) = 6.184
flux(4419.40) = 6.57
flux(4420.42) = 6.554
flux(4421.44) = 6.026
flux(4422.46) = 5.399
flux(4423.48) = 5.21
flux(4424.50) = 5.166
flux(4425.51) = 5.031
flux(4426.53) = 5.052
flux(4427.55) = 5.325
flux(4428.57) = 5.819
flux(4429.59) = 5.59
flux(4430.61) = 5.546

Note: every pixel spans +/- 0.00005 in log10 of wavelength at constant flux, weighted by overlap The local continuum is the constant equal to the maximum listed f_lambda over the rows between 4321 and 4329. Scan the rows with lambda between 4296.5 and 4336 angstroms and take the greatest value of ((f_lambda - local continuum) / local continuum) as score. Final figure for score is 0.18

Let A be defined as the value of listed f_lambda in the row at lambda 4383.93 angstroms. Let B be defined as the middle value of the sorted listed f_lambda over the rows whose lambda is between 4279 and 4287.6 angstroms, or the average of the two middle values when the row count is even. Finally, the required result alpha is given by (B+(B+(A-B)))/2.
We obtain 2.9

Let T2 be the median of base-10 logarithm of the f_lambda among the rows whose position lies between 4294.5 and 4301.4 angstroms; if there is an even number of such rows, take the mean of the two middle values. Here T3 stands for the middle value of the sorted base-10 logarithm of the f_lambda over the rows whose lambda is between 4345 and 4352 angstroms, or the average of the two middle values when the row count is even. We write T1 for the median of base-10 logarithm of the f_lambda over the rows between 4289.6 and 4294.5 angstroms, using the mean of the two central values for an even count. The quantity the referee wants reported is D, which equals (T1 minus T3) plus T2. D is 0.32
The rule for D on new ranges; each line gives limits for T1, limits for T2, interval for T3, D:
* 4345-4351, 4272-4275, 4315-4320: 0.33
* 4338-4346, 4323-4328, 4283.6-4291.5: 0.64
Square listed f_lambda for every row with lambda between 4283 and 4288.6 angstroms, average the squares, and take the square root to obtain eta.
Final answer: 3.92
